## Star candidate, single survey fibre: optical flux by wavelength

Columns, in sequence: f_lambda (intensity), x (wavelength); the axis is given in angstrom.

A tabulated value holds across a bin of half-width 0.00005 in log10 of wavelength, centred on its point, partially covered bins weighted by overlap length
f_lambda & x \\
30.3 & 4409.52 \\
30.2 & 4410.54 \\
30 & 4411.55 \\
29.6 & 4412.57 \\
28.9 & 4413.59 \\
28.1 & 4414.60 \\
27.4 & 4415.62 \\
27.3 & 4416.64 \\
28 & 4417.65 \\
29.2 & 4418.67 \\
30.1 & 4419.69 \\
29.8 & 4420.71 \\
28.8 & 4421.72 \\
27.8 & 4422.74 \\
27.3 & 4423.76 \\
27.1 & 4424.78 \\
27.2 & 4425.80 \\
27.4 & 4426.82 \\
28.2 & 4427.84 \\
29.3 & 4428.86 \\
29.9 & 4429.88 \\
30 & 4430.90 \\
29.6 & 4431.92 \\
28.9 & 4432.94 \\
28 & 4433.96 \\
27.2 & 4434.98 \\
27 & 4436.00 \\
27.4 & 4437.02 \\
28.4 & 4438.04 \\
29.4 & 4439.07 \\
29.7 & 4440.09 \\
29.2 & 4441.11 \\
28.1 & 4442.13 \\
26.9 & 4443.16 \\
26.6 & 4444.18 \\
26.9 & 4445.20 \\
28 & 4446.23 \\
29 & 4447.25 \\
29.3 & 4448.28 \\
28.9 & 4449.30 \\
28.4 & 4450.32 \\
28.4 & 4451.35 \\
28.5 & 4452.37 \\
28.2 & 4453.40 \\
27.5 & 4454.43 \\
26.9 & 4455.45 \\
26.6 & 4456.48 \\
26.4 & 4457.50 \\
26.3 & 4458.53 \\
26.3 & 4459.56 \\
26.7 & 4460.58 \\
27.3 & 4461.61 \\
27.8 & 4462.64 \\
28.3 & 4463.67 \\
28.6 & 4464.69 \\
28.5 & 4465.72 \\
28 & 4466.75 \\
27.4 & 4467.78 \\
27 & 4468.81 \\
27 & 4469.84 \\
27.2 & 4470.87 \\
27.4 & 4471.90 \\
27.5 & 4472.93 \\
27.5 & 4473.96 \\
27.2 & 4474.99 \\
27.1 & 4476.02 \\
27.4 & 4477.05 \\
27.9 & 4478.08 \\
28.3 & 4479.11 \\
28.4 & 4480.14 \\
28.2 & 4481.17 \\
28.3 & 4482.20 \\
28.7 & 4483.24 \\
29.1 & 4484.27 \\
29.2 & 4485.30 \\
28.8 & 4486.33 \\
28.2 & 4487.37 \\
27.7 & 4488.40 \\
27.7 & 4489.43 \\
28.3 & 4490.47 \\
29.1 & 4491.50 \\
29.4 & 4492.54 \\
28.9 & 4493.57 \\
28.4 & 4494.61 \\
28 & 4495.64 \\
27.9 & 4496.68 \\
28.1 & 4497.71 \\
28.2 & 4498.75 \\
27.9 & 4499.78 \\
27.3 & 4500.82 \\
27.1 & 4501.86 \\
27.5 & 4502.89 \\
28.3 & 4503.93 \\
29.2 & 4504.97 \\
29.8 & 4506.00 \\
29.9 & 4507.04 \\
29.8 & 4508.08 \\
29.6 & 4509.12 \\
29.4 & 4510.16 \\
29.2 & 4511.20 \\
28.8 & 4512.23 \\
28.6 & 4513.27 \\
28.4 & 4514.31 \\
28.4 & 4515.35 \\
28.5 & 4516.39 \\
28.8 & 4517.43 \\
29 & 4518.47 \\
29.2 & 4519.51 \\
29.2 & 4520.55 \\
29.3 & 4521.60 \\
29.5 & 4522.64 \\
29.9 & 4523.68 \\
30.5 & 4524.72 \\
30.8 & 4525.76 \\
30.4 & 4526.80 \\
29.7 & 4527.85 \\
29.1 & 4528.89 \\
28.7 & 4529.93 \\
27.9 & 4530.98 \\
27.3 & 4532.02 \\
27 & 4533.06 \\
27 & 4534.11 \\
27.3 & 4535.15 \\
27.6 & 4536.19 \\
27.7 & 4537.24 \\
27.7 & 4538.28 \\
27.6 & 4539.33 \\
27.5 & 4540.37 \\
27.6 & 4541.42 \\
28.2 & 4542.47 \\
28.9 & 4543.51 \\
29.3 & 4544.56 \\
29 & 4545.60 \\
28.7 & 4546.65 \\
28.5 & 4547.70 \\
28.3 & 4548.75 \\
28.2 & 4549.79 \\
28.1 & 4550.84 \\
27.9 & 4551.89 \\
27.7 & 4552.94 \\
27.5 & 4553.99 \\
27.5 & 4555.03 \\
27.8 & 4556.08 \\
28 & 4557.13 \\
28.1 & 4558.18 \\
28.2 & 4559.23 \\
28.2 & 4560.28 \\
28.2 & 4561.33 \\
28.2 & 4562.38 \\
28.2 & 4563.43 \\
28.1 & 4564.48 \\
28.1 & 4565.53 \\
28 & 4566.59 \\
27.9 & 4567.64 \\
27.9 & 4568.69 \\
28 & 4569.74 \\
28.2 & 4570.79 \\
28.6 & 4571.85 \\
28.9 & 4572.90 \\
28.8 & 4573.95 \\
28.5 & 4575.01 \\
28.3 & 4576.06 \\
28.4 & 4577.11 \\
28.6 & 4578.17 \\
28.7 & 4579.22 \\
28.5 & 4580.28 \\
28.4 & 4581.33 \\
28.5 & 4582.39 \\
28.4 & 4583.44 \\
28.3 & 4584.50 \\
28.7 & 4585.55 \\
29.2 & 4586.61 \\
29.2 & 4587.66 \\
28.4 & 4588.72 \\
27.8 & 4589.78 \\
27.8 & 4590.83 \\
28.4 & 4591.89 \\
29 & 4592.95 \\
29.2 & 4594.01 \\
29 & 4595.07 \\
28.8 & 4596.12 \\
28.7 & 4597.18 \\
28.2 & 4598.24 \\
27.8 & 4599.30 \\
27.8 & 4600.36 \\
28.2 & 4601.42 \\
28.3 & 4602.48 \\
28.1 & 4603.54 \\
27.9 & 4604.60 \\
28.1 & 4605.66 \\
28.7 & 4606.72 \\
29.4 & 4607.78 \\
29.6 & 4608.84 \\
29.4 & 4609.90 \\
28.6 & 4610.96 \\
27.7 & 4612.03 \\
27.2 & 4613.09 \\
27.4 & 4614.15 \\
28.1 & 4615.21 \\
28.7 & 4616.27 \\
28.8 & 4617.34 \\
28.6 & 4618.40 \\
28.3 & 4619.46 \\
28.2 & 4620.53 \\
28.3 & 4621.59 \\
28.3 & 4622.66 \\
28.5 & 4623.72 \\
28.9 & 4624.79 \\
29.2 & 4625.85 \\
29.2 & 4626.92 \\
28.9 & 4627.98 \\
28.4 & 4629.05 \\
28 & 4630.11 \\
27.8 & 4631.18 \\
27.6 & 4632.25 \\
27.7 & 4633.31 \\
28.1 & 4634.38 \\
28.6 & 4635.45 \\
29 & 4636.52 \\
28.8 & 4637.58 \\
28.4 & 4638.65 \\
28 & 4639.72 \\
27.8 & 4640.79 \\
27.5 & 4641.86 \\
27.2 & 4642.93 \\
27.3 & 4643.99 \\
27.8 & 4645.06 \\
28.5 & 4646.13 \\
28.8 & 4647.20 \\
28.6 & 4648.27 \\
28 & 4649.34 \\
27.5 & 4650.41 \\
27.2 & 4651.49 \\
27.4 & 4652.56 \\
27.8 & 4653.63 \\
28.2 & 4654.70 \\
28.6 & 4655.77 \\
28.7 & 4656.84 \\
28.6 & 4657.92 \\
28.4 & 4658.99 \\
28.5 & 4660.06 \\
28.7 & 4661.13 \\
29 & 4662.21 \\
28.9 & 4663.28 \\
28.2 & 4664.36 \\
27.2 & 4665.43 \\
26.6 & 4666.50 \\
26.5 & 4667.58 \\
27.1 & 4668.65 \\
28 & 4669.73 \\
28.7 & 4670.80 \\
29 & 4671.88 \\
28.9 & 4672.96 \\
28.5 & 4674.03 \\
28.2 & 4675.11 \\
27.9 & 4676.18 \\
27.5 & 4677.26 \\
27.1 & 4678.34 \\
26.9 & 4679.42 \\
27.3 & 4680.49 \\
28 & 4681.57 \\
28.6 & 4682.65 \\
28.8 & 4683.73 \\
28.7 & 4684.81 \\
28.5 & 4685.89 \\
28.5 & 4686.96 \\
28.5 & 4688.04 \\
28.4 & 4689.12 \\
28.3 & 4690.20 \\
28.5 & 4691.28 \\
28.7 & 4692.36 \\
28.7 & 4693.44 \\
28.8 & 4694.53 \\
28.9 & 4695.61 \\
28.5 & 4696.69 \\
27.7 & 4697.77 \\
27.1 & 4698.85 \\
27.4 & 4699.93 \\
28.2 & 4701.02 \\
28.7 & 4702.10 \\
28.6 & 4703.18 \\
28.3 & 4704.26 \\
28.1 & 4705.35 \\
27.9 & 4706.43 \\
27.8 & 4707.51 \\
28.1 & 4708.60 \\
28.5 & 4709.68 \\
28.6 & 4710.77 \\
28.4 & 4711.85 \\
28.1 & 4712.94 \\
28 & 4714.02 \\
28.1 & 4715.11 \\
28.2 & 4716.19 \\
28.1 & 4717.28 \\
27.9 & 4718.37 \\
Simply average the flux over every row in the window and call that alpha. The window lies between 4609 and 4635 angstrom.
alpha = 28.3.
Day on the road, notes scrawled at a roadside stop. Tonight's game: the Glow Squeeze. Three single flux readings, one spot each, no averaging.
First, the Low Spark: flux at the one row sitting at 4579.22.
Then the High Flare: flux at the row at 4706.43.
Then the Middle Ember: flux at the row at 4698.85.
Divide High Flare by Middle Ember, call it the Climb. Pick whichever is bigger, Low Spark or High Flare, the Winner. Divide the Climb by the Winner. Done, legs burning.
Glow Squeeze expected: 0.0359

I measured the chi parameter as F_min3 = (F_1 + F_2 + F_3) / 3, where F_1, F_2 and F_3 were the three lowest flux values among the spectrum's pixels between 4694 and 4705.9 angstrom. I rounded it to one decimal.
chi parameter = 27.4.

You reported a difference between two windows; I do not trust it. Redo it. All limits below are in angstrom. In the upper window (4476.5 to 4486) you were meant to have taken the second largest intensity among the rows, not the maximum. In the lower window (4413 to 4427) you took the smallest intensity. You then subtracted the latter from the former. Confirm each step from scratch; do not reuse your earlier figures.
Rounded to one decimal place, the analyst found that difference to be 2.0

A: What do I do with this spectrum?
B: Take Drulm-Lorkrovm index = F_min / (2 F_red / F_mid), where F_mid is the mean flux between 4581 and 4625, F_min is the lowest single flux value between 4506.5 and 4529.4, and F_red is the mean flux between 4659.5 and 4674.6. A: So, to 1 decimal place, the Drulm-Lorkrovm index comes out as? 14.4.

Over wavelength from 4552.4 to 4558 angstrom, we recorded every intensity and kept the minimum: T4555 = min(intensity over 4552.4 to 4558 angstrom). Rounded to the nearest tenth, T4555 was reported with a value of 27.5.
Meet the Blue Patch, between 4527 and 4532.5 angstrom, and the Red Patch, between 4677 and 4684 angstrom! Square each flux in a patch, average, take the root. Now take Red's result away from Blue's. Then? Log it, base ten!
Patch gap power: -0.1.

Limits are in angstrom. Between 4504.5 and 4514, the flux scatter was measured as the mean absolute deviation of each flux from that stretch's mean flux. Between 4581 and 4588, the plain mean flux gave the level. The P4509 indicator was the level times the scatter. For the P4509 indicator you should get 11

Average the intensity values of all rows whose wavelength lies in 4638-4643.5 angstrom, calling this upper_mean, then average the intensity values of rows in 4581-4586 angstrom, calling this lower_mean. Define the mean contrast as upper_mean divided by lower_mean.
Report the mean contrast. 0.98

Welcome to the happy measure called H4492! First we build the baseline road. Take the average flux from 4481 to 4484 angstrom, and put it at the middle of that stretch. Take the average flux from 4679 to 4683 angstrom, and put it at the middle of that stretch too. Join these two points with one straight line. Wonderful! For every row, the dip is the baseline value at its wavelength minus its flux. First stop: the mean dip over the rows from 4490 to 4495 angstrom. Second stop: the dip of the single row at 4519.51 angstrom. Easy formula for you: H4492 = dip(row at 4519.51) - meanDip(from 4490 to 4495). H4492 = -0.5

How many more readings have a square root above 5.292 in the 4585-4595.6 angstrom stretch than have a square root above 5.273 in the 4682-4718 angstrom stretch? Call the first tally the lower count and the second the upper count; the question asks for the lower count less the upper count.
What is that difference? -21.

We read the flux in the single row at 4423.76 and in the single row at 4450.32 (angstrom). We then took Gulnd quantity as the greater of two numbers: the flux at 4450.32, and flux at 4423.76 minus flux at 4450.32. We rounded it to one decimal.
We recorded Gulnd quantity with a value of 28.4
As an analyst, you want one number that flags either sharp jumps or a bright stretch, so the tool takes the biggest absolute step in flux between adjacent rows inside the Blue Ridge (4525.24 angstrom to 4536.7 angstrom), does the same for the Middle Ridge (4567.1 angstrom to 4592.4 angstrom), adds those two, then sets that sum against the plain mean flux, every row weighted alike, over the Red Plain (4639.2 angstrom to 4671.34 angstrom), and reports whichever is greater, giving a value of 28.0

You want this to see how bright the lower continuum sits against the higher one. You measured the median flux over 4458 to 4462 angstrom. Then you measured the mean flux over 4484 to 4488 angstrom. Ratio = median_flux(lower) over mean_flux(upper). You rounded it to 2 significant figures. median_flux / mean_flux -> 0.92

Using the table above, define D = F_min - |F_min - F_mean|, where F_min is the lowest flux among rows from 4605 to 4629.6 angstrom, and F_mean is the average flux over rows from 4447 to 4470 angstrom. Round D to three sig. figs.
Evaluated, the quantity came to 26.7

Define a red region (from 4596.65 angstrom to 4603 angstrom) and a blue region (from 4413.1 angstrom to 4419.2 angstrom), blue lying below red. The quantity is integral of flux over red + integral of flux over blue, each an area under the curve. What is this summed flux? 351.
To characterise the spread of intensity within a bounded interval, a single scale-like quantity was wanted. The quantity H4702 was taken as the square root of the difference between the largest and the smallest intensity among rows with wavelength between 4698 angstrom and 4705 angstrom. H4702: 1.3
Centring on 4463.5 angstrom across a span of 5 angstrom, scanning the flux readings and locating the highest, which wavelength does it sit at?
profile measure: 4464.69 angstrom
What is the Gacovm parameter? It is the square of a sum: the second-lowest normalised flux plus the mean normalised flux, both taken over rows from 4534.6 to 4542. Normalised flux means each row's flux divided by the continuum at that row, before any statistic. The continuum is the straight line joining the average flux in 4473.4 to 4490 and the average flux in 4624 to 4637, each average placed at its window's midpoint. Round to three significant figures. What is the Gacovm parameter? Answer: 3.80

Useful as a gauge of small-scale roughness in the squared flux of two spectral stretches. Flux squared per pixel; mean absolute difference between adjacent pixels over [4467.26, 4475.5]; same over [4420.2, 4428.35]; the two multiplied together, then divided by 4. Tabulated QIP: 72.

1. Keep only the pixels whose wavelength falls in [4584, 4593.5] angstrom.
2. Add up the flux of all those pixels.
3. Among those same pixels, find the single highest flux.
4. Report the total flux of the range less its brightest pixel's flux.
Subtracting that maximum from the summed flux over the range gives 228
